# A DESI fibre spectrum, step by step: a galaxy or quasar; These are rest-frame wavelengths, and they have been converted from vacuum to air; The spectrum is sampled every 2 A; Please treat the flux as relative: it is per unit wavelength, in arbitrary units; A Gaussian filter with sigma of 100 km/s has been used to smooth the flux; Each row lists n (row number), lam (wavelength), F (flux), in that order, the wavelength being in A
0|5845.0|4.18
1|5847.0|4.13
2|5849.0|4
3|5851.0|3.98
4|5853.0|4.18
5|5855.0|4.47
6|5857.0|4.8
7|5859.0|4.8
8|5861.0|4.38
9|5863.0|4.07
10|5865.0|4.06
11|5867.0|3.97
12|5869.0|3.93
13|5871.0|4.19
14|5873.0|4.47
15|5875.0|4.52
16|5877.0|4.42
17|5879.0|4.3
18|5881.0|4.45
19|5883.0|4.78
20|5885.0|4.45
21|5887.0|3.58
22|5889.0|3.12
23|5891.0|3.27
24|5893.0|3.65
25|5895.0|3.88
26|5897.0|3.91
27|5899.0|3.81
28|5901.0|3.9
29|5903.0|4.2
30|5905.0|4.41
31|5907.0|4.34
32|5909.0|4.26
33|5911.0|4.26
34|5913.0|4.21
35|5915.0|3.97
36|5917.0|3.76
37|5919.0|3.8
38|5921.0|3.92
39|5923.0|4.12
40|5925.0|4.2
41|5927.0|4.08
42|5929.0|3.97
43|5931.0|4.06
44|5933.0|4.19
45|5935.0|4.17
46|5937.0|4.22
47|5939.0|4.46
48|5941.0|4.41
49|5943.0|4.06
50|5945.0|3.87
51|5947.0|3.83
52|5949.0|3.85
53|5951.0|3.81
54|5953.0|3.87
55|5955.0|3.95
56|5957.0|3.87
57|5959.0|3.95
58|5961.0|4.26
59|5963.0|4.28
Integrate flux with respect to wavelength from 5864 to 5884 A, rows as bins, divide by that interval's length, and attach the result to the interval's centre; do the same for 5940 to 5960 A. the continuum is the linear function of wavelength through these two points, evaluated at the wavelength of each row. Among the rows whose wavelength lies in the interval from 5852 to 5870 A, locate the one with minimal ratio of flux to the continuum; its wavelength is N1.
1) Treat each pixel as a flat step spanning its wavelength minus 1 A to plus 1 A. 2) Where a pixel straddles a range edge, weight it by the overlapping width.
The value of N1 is 5869.0 A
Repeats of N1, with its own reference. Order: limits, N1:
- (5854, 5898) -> 5889.0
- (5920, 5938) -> 5921.0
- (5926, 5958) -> 5951.0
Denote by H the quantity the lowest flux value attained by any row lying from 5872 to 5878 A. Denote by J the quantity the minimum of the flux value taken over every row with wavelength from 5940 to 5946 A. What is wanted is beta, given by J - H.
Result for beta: -0.55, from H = 4.42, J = 3.87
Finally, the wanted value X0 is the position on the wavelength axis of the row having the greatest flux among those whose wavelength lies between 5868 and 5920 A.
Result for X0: 5883.0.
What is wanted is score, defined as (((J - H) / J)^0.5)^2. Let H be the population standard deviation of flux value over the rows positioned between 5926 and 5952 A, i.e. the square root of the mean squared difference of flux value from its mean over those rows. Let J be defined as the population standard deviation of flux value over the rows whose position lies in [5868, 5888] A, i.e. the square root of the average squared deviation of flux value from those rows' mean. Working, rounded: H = 0.20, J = 0.322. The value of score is 0.37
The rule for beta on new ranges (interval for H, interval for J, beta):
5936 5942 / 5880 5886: 0.23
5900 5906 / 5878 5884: 0.40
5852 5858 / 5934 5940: -0.01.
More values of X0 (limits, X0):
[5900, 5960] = 5939.0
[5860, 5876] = 5875.0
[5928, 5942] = 5939.0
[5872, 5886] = 5883.0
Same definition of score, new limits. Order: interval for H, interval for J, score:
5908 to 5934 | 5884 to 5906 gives 0.60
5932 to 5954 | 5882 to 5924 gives 0.41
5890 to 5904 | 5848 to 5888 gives 0.16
